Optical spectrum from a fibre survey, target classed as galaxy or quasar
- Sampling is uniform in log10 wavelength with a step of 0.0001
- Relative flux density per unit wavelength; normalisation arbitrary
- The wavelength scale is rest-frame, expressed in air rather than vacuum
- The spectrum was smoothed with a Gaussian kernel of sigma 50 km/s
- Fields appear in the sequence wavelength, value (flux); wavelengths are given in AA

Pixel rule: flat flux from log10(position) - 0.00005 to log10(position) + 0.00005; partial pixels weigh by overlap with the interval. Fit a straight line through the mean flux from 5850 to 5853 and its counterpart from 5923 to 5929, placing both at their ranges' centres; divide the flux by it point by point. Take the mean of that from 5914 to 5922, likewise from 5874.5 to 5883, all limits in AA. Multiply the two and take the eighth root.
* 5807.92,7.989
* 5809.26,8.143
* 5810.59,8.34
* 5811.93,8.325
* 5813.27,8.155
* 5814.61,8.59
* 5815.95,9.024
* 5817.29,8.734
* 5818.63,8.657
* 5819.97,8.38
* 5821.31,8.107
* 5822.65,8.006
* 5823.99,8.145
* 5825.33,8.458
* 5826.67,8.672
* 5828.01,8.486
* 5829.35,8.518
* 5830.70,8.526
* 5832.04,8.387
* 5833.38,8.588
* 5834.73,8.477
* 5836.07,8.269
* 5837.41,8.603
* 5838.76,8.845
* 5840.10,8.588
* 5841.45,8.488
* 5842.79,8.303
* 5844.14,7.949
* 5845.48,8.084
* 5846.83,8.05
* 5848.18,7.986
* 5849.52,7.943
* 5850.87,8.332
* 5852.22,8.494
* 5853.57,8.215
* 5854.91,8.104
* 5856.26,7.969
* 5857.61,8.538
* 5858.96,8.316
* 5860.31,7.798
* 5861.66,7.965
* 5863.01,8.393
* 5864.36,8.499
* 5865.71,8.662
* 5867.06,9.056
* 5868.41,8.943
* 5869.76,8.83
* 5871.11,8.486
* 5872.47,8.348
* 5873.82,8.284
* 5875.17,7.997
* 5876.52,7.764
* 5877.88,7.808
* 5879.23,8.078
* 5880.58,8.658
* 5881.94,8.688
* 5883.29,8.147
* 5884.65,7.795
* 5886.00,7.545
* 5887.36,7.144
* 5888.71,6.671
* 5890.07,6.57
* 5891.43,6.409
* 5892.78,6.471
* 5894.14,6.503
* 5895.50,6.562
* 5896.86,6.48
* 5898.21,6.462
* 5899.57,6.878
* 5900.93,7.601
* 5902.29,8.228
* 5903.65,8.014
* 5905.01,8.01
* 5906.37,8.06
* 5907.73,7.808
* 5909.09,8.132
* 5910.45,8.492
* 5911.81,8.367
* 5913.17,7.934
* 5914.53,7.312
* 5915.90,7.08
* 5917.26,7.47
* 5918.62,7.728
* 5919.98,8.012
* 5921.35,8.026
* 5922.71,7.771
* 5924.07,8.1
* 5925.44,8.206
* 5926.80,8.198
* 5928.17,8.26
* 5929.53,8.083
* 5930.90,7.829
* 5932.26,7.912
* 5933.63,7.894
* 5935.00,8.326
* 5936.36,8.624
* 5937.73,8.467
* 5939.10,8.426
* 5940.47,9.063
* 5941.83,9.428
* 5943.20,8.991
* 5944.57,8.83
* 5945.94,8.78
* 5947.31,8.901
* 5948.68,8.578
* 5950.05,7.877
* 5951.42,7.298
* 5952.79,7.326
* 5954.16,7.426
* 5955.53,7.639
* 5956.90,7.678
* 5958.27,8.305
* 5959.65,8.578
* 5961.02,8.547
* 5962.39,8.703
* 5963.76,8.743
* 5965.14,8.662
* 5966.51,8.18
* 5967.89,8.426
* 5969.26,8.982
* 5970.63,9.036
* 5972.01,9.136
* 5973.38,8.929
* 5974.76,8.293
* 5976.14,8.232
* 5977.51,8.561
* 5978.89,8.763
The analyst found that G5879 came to 0.99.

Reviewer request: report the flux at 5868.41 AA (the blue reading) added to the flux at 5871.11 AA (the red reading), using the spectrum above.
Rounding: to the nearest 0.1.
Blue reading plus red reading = 17.4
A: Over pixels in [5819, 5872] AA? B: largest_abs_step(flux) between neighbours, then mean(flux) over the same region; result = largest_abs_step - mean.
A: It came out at -7.80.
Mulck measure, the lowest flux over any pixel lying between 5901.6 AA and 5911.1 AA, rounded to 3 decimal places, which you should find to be 7.808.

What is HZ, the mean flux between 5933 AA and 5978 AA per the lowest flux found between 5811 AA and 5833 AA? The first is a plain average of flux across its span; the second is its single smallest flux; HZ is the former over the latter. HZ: 1.06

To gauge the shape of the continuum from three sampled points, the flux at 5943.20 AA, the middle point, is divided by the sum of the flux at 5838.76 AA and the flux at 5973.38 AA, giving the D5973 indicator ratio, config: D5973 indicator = 0.51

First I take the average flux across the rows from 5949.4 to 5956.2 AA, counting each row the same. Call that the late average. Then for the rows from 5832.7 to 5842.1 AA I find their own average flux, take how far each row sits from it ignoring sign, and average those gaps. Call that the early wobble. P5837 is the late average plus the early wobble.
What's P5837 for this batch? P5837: 7.6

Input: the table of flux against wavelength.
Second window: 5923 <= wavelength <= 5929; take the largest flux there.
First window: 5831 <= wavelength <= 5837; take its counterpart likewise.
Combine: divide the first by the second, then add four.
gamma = 5.04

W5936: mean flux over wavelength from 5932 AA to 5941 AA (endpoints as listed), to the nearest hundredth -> 8.39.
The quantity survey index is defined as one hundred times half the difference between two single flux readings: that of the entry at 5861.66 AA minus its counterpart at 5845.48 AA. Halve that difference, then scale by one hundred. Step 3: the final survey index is -6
